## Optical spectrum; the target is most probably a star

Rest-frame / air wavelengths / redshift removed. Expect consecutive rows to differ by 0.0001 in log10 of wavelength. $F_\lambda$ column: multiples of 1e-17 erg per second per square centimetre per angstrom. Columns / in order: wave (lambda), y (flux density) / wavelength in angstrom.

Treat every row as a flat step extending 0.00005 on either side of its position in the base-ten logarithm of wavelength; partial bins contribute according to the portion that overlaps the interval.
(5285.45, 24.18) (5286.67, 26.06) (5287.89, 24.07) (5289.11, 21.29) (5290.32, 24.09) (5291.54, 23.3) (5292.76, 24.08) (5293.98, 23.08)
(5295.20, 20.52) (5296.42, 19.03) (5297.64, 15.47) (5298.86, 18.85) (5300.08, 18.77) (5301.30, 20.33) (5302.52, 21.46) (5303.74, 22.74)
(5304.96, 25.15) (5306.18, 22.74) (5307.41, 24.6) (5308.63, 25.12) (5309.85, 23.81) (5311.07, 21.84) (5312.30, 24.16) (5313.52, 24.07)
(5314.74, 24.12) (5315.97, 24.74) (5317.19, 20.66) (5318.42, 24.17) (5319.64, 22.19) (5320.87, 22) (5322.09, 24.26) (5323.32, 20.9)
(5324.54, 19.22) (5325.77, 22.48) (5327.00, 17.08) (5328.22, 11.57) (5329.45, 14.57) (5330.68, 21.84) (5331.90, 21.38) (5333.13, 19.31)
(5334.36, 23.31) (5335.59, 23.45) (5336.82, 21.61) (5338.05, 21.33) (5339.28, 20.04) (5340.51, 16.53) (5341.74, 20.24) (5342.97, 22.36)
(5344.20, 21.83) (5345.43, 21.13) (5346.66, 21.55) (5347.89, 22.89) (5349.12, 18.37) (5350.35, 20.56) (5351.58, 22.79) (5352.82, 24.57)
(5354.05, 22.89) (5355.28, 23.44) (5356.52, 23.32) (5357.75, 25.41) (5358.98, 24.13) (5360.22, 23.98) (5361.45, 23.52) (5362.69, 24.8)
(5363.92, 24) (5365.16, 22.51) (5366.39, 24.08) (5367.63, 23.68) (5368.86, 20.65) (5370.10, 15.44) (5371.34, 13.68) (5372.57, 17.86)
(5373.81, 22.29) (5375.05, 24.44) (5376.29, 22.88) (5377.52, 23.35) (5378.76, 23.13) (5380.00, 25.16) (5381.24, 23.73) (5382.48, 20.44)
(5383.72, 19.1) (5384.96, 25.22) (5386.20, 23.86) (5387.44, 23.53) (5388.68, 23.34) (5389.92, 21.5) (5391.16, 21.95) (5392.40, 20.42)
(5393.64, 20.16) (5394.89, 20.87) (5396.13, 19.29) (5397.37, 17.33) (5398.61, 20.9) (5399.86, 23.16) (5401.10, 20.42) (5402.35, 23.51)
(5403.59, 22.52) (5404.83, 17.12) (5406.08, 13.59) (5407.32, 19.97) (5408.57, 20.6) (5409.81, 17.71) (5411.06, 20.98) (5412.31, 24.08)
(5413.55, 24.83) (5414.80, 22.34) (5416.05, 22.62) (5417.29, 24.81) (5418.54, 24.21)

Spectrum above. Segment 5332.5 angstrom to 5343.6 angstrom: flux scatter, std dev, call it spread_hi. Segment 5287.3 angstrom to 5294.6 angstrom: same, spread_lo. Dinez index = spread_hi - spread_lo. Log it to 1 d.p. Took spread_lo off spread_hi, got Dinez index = 1.1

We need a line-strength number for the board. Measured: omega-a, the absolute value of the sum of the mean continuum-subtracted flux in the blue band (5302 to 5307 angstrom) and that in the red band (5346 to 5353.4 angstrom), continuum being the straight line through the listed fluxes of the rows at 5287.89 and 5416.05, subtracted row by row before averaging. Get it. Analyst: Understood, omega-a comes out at 2.4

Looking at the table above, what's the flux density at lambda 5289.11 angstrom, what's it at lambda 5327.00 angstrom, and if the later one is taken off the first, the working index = 4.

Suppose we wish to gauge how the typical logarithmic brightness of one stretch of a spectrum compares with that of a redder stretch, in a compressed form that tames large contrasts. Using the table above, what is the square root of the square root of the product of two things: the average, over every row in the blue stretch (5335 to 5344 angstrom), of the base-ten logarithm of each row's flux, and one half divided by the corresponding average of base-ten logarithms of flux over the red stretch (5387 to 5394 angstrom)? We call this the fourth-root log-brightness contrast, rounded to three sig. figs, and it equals 0.837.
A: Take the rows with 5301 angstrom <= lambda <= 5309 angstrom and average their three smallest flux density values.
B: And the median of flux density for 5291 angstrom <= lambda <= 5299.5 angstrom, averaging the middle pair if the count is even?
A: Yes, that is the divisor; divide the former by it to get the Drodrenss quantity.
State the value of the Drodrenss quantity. 1.0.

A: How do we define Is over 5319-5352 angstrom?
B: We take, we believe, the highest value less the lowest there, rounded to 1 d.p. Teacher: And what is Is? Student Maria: 12.7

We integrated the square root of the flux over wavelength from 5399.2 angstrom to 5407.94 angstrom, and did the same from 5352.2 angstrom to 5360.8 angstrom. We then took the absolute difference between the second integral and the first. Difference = 3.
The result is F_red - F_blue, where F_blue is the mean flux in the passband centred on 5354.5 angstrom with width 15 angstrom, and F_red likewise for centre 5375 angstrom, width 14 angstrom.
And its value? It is -1.8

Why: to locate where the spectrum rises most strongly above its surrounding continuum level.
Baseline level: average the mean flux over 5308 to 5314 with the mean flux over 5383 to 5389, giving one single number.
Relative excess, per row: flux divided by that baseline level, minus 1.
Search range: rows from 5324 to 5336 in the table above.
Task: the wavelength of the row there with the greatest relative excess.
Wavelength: 5335.59 angstrom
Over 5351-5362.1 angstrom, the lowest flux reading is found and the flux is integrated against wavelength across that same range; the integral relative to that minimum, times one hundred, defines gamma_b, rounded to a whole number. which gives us 1158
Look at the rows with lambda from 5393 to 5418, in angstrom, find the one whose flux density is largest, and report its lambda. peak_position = 5413.55 angstrom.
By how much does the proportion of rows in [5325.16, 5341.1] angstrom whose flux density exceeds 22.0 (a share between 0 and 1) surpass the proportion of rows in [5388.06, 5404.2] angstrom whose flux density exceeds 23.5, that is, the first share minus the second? 0.15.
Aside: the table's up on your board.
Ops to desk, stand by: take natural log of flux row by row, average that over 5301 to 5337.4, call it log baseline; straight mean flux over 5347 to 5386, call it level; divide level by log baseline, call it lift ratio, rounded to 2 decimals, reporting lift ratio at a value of 7.27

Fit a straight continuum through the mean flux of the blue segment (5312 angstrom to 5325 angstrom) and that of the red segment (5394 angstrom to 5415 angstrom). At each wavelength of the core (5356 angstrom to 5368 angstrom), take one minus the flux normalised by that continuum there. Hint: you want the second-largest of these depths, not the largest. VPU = -0.07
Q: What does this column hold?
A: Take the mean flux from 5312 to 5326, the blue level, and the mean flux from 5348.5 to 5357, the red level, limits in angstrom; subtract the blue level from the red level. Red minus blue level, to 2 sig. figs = -0.47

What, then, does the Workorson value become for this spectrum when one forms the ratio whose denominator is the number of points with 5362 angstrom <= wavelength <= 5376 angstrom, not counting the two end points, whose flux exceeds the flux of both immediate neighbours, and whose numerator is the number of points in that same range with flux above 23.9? 4.0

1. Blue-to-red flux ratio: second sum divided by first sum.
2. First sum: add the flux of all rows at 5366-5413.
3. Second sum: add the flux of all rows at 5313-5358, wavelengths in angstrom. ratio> 0.99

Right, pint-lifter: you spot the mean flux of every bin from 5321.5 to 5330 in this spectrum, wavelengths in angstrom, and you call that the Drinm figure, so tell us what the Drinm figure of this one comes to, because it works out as 18.6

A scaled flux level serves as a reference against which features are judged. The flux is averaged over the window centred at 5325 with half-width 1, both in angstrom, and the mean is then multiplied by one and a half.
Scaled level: 31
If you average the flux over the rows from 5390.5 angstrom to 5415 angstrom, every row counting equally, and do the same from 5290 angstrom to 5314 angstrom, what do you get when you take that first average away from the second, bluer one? 1.6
